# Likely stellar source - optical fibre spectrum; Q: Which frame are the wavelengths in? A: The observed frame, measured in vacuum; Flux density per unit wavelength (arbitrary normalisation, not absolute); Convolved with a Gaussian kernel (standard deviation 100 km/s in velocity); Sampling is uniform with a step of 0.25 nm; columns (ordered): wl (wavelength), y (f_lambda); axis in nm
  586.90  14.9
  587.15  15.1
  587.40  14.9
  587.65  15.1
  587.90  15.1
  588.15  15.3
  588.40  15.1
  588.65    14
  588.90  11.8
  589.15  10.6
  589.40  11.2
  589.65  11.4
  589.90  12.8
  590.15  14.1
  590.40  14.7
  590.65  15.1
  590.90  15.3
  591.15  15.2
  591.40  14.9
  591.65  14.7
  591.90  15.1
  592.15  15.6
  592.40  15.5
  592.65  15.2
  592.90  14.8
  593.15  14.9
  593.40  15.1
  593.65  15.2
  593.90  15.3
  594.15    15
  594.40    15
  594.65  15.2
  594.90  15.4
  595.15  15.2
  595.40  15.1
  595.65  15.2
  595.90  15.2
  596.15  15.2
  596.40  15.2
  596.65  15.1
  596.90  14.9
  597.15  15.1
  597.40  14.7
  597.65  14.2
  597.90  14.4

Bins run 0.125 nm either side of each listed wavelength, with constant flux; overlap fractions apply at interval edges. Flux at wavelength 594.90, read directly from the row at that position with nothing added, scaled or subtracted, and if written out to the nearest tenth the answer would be 15.4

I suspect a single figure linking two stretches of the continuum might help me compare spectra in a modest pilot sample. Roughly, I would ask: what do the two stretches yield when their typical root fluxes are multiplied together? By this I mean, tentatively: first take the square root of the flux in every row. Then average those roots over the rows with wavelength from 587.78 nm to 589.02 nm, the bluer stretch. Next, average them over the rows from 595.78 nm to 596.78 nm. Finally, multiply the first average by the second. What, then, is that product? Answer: 14.7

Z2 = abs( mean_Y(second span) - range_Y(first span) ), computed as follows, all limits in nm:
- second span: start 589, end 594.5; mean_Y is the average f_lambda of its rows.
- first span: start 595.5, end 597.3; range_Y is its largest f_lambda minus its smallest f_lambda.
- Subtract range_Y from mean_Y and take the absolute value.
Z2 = 14.1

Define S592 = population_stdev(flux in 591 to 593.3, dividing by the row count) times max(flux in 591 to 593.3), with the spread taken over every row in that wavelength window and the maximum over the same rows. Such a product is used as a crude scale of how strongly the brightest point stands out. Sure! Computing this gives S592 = 4.5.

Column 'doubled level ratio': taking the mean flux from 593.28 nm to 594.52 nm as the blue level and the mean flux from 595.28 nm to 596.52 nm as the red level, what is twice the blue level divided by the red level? 1.99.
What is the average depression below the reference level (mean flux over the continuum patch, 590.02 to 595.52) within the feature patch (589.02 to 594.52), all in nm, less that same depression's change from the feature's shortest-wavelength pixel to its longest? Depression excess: 5.1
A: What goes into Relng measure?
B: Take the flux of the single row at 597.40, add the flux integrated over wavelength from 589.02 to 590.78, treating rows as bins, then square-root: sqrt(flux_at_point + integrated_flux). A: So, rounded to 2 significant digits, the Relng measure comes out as 6.1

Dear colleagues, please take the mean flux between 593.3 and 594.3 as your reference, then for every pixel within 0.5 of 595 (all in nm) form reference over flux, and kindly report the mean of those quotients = 1.00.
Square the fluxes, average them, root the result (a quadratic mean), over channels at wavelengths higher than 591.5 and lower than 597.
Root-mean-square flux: 15.1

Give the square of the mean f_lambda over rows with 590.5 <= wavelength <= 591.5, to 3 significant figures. 229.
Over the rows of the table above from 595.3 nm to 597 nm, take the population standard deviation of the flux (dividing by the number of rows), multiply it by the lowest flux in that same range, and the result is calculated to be 1.5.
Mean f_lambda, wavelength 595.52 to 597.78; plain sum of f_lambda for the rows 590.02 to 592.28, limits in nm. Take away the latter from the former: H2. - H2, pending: -120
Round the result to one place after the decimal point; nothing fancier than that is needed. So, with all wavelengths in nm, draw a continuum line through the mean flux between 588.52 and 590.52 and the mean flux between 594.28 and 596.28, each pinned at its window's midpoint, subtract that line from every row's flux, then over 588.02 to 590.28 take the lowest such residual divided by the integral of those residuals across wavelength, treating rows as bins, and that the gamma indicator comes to -1.5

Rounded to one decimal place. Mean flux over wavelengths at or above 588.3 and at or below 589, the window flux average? 13.6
